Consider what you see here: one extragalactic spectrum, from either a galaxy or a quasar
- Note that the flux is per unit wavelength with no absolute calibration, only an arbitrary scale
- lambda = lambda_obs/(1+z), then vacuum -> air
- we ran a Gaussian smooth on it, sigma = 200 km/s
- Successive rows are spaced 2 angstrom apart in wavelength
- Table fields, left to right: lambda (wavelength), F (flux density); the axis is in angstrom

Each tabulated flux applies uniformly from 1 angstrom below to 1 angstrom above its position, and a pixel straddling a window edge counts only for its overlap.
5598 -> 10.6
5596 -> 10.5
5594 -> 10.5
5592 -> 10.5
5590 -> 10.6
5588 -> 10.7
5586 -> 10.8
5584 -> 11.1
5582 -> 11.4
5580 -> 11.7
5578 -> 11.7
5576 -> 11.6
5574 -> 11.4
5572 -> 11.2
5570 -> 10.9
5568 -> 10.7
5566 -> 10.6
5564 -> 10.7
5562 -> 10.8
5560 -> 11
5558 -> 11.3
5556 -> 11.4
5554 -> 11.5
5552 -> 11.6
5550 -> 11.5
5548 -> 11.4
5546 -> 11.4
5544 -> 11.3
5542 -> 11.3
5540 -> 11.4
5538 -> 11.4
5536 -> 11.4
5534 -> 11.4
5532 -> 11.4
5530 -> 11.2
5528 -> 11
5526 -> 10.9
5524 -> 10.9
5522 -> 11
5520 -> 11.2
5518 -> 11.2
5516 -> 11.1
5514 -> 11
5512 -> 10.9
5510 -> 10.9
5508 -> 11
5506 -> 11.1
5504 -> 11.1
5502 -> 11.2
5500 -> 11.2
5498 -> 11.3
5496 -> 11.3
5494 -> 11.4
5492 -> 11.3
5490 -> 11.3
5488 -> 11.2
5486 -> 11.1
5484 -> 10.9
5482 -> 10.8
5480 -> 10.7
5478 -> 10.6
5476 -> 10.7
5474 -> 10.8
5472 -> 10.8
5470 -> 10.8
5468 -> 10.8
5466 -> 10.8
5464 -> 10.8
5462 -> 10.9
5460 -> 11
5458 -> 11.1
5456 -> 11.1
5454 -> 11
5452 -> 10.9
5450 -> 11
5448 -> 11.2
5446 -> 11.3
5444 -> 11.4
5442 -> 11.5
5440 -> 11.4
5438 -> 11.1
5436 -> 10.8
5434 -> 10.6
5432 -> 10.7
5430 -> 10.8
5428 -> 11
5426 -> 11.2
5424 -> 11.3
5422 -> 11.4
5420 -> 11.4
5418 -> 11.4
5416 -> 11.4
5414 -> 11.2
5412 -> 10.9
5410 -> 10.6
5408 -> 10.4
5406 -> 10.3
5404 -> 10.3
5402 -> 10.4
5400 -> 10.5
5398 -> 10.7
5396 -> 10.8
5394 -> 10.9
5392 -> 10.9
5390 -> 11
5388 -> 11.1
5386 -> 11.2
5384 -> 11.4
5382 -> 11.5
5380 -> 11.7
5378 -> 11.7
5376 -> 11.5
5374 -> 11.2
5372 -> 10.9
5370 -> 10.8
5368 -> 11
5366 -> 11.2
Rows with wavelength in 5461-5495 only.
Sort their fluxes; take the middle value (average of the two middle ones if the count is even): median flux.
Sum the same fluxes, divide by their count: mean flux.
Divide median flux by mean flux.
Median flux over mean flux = 0.99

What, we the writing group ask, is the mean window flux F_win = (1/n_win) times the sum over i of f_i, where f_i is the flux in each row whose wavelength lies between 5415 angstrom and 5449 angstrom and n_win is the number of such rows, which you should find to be 11.2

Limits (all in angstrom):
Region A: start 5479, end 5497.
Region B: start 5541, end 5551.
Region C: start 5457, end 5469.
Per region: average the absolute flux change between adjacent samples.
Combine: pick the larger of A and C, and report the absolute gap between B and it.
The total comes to 0.050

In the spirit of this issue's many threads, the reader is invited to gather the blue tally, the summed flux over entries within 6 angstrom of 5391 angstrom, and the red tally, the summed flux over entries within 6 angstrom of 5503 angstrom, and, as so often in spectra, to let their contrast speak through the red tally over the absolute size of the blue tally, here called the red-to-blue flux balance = 1.02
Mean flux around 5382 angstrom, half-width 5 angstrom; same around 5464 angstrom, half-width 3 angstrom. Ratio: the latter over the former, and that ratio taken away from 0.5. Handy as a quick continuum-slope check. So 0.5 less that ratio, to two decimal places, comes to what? -0.44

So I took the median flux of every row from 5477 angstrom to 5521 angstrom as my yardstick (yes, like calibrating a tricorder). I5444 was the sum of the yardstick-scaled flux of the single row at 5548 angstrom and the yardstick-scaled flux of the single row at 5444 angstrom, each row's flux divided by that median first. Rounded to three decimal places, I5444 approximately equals 2.054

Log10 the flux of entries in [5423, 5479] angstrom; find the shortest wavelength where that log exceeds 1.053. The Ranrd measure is 5424 angstrom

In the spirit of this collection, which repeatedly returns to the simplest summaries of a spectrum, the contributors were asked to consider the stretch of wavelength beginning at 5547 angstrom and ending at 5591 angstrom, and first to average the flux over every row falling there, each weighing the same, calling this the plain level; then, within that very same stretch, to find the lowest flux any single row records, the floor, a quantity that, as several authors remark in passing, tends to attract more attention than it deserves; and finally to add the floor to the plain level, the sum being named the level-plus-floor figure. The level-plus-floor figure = 21.8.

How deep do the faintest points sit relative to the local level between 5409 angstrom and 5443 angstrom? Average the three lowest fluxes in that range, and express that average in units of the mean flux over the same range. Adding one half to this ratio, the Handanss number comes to 1.46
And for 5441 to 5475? 1.48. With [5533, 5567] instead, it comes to 1.45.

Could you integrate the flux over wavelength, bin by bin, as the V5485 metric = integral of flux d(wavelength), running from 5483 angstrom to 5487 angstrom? 44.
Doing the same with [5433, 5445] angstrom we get 134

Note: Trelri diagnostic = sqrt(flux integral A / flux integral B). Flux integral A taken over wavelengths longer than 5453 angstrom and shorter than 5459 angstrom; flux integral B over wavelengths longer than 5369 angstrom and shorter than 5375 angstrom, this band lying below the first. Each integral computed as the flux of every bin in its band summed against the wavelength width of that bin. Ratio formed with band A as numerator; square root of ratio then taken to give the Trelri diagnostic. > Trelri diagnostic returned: 1.00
